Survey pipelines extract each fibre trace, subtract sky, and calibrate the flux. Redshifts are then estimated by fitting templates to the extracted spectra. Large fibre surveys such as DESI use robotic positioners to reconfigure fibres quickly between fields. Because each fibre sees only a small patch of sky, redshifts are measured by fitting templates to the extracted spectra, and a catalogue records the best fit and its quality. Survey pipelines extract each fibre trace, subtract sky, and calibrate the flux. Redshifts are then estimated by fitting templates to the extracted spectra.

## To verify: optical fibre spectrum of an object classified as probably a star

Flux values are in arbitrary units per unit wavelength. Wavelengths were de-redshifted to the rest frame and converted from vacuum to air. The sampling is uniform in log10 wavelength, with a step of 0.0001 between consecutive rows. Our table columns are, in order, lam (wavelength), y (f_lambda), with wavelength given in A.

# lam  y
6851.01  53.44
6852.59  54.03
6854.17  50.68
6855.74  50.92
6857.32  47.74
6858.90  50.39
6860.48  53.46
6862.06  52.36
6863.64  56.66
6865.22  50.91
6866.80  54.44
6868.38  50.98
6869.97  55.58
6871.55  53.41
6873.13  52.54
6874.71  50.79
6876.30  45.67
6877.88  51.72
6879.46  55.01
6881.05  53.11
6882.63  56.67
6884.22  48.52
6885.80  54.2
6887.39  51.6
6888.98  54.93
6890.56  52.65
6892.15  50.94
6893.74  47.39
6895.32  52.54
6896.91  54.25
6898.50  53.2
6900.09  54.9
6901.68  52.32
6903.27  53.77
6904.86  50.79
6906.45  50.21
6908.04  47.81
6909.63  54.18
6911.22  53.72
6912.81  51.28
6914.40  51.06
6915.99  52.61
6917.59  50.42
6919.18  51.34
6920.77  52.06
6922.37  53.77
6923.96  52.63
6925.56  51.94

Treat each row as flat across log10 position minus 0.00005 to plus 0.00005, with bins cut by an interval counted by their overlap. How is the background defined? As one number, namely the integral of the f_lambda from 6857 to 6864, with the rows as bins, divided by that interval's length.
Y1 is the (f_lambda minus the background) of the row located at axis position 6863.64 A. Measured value 4.5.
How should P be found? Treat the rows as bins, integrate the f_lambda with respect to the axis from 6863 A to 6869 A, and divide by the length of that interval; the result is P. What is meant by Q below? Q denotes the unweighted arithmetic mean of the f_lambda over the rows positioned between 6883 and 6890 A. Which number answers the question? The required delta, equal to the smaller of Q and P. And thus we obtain 52.3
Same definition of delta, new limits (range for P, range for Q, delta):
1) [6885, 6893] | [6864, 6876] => 52.7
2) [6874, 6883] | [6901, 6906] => 52.0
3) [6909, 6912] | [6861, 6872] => 53.5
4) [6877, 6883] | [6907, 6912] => 51.9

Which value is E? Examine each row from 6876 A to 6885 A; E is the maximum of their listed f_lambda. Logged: 56.67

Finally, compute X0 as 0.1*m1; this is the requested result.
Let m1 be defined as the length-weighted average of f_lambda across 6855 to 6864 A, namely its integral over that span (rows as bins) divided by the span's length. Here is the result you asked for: 5.17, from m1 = 51.7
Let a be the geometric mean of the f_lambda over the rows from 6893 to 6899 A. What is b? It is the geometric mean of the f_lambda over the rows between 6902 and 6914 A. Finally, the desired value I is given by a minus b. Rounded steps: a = 51.8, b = 51.6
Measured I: 0.1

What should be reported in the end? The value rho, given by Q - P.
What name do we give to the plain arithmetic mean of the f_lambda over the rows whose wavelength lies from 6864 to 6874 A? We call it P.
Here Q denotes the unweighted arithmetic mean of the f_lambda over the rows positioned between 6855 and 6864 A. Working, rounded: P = 53.0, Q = 51.9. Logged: -1.1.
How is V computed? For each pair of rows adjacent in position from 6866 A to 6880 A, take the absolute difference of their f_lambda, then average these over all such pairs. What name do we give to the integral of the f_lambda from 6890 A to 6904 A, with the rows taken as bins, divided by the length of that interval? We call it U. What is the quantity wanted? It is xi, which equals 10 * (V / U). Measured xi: 0.65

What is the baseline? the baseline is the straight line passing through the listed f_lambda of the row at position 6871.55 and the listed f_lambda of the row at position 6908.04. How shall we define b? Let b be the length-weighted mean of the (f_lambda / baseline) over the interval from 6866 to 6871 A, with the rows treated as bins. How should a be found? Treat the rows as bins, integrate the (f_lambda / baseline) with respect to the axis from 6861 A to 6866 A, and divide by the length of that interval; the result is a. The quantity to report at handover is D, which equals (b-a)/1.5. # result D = 0.01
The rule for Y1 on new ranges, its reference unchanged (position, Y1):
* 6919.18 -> -0.8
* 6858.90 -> -1.7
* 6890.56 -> 0.5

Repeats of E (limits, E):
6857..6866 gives 56.66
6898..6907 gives 54.9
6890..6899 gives 54.25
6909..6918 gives 54.18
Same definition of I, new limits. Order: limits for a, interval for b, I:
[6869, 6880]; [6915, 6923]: 0.0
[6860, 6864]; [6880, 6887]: 1.1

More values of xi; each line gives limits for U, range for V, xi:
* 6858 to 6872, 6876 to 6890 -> 0.81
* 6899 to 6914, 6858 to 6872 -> 0.67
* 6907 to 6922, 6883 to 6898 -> 0.63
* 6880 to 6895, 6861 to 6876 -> 0.63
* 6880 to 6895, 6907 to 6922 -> 0.36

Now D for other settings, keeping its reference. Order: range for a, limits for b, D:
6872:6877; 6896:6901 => 0.10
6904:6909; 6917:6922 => 0.05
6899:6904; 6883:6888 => -0.06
